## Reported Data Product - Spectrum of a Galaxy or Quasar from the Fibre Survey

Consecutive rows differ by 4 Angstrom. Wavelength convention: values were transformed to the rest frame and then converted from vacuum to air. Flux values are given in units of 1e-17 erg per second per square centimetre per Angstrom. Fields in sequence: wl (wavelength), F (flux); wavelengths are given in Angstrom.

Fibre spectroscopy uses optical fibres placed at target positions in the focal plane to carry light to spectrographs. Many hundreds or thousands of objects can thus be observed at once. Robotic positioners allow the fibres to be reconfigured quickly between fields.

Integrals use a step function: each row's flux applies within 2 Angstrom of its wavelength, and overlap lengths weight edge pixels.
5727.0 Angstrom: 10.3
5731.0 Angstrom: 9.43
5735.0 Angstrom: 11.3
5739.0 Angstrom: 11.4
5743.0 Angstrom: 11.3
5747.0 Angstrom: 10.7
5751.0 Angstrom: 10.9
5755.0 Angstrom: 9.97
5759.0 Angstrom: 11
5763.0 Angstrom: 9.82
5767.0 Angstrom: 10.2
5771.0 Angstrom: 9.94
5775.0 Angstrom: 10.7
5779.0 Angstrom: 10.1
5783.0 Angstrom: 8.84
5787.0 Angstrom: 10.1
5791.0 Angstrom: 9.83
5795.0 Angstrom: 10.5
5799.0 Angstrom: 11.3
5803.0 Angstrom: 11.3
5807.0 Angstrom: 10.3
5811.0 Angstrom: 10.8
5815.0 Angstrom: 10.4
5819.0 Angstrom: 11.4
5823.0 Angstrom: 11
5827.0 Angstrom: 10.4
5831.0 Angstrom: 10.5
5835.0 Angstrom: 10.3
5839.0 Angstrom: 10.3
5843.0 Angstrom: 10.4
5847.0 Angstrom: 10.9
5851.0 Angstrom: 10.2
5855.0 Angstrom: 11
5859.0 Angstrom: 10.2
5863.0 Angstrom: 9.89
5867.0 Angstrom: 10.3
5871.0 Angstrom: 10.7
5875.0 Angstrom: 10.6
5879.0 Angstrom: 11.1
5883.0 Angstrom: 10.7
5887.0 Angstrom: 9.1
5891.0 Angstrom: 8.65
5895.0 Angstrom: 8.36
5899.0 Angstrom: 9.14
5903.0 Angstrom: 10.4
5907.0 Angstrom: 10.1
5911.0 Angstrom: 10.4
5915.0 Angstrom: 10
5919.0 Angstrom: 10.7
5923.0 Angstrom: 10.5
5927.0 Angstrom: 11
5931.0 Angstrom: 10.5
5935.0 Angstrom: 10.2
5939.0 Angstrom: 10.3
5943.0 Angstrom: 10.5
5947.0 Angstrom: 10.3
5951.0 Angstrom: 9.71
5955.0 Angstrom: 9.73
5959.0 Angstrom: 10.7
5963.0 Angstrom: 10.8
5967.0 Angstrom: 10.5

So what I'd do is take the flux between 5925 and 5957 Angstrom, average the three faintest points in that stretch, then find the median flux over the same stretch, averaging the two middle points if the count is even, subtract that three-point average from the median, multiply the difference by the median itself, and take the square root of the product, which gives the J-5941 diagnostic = 2.1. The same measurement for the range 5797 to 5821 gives 2.5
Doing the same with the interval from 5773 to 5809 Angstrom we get 2.7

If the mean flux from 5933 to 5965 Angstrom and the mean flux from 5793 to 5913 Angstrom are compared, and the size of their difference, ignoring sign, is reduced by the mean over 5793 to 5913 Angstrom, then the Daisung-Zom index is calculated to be -10.3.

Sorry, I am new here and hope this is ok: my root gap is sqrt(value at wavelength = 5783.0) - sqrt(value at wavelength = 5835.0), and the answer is -0.24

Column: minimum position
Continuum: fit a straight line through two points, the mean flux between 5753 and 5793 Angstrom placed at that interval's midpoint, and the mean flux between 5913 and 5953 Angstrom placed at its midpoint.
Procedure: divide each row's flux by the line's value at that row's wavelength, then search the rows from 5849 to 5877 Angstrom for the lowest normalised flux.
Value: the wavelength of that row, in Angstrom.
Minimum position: 5863.0 Angstrom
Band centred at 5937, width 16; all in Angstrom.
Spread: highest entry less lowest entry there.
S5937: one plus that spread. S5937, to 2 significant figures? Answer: 1.3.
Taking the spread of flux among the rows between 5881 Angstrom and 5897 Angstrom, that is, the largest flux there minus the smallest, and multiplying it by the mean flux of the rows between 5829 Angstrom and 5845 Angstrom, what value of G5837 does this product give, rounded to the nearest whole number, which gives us 24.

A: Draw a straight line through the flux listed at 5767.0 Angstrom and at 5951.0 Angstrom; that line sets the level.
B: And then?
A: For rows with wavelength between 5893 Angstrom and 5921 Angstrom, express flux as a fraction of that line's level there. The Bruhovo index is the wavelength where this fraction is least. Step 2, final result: 5895.0 Angstrom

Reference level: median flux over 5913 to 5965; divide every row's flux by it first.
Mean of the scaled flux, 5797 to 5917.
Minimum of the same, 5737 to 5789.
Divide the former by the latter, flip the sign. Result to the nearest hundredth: -1.17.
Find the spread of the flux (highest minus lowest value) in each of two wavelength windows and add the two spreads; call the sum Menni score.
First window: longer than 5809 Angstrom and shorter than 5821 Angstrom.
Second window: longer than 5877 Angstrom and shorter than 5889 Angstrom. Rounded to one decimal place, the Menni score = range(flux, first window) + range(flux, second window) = 3.0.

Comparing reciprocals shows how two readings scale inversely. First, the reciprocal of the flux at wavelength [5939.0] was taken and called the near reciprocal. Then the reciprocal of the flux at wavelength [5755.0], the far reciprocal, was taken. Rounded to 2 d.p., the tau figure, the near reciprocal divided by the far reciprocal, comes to 0.97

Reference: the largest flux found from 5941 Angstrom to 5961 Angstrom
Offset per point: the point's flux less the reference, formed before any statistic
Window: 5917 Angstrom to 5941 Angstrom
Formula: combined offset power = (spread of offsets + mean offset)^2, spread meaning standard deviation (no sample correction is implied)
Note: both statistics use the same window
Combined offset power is 0.01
